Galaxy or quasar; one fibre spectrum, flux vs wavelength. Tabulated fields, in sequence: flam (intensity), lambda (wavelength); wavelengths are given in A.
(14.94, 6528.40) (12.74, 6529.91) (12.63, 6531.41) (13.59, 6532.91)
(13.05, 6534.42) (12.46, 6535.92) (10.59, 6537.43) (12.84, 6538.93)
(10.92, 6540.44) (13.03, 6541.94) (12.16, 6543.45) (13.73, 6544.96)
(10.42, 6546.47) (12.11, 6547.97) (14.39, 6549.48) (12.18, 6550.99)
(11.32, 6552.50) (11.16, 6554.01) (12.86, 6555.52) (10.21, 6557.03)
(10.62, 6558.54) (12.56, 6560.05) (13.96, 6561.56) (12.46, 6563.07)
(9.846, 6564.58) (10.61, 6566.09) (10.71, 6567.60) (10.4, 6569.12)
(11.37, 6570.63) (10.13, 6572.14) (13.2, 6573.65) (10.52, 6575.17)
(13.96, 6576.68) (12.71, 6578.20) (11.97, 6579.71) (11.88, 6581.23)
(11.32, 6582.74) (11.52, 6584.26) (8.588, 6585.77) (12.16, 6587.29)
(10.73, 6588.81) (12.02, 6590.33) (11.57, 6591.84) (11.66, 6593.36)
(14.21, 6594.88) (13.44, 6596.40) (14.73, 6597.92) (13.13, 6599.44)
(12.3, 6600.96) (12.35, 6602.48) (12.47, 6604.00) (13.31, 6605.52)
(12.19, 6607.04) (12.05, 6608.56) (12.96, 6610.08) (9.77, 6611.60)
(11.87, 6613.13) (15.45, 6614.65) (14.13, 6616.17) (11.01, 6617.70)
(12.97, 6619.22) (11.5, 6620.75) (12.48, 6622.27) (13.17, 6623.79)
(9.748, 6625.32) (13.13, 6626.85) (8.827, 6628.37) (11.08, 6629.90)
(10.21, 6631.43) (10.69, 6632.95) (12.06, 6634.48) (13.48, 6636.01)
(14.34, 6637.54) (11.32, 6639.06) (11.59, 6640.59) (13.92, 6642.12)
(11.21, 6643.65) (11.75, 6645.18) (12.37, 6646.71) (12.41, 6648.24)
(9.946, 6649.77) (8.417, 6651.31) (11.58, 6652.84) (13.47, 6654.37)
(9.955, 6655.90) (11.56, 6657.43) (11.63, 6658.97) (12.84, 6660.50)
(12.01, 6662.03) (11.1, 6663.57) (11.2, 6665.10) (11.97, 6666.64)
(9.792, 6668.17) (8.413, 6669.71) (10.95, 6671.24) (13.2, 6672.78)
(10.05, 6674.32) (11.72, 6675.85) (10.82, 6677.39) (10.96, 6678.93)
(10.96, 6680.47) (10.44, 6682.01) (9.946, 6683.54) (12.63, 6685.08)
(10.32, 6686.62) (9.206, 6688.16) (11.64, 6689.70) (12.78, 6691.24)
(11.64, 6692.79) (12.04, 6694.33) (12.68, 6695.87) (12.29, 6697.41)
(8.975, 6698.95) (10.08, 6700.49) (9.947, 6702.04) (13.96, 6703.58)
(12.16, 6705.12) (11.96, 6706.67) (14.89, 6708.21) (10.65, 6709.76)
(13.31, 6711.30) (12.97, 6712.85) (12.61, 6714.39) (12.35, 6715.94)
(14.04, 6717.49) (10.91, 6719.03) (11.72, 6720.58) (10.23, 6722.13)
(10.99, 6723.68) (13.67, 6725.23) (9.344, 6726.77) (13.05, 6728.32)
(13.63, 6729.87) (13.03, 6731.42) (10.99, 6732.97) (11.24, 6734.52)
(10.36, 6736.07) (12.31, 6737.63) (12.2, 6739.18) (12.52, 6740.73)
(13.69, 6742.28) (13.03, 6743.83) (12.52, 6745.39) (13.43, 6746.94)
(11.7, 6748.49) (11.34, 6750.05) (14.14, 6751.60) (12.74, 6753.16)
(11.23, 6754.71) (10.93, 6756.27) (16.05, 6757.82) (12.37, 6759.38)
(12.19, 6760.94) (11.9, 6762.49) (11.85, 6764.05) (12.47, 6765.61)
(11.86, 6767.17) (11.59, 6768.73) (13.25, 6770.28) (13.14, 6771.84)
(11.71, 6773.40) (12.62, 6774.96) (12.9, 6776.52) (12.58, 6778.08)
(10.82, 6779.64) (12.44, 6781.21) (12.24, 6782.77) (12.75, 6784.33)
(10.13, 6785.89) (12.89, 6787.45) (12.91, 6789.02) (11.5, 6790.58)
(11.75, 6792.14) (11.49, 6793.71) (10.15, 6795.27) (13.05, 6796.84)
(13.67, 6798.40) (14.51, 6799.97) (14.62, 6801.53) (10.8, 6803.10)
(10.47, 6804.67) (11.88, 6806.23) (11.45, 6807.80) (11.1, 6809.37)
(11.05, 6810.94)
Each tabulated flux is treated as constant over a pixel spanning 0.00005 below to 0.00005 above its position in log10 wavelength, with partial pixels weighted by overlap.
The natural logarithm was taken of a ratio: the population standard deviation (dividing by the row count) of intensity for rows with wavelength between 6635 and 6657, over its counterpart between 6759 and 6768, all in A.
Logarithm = 1.9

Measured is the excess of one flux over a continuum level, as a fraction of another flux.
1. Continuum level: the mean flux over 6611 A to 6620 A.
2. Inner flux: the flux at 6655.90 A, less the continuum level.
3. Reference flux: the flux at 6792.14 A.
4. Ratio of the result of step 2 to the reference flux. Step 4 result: -0.22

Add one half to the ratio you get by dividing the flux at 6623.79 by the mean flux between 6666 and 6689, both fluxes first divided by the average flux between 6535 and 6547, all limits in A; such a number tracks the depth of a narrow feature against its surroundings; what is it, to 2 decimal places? 1.72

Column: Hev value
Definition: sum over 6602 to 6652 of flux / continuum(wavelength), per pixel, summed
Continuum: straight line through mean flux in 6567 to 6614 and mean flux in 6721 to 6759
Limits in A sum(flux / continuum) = 33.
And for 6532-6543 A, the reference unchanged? 7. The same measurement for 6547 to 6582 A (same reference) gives 23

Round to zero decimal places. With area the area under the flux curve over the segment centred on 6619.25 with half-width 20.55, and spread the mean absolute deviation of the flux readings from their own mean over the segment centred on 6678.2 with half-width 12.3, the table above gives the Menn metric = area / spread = 531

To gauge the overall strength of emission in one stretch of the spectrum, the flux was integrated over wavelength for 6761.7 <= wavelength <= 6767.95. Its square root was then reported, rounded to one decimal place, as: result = 8.7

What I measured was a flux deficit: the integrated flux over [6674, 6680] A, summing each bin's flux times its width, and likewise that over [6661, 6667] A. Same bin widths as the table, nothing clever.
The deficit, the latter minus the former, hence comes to 4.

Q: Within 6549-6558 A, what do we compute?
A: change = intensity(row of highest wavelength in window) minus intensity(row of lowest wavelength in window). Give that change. -4.2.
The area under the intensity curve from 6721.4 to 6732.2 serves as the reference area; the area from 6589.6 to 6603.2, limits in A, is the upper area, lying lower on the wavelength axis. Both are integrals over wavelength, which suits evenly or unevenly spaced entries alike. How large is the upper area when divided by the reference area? 1.35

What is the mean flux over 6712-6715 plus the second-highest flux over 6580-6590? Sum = 24.7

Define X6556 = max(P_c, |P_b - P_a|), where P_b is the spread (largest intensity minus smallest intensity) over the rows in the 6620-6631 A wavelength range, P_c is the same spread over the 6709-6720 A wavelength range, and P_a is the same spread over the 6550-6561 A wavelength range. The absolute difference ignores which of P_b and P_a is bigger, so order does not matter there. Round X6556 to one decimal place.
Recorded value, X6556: 3.4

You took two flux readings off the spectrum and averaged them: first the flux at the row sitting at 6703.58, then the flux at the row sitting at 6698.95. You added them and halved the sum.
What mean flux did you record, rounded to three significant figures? 11.5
